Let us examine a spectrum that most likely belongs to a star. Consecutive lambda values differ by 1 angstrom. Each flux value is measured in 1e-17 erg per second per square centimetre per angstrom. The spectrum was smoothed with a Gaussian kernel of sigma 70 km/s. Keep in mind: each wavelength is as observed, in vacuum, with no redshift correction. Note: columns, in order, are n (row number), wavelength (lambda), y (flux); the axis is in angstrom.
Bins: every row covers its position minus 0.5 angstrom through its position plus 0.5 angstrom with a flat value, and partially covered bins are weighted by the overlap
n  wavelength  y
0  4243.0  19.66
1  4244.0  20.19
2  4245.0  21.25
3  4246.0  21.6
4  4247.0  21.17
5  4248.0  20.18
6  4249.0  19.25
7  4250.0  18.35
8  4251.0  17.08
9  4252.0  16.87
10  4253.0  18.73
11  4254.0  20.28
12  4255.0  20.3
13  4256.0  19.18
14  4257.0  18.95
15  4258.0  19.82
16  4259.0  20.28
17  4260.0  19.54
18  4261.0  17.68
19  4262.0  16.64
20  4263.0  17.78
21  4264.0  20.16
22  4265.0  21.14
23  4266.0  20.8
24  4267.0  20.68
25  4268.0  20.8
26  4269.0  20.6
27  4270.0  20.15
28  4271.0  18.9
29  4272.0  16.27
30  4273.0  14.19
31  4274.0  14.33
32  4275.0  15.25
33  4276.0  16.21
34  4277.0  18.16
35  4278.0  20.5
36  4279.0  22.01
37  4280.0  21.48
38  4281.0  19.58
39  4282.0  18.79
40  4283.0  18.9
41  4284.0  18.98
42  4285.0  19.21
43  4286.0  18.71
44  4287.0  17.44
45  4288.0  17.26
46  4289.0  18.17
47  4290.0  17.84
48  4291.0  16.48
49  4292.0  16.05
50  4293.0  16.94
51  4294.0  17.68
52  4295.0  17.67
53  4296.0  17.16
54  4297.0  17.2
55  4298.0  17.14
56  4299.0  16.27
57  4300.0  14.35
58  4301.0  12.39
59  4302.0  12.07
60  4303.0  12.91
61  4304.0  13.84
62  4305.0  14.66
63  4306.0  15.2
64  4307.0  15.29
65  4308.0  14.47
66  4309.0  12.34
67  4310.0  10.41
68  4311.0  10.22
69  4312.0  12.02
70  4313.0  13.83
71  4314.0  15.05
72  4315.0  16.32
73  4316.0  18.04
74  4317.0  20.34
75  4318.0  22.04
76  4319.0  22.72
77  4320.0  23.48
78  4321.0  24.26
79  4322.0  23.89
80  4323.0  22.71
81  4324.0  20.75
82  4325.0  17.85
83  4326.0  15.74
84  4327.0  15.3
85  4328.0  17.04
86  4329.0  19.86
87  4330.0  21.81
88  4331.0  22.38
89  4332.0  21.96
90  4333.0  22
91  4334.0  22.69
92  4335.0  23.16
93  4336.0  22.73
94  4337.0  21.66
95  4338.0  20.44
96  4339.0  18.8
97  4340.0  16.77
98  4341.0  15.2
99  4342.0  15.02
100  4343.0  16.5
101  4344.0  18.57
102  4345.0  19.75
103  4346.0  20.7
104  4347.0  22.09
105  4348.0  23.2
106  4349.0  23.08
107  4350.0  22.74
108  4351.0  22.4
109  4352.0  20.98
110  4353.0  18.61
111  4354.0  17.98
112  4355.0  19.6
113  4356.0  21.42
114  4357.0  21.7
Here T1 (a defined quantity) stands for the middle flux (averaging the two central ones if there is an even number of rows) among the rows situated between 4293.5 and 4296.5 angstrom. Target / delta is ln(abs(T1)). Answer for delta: 2.87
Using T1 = 17.7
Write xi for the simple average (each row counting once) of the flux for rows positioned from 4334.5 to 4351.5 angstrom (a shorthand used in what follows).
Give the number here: 20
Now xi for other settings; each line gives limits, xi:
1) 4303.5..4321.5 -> 16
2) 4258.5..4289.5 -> 19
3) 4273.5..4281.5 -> 18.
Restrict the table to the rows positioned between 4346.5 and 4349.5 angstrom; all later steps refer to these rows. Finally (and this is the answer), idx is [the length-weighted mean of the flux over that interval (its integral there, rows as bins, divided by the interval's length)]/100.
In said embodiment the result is 0.23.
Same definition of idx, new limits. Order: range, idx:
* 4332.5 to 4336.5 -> 0.23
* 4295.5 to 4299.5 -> 0.17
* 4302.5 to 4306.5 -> 0.14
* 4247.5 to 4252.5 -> 0.18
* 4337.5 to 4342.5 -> 0.17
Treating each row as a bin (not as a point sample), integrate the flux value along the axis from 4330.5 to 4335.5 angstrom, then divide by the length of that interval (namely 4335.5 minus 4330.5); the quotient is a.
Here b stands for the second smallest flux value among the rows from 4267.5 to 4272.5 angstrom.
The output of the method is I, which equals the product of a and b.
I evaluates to 424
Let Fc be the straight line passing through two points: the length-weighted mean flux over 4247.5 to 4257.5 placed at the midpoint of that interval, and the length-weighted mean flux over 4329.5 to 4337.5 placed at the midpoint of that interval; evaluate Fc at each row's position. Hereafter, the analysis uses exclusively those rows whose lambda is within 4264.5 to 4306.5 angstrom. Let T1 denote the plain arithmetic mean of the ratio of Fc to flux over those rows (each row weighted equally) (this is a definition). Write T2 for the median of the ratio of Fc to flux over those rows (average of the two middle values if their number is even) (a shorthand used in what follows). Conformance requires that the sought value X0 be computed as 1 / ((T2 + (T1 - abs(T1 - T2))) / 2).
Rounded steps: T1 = 1.19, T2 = 1.2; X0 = 0.86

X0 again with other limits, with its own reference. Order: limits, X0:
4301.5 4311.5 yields 0.63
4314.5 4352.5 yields 0.96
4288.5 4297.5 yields 0.84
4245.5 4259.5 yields 1.03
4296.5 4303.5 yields 0.69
